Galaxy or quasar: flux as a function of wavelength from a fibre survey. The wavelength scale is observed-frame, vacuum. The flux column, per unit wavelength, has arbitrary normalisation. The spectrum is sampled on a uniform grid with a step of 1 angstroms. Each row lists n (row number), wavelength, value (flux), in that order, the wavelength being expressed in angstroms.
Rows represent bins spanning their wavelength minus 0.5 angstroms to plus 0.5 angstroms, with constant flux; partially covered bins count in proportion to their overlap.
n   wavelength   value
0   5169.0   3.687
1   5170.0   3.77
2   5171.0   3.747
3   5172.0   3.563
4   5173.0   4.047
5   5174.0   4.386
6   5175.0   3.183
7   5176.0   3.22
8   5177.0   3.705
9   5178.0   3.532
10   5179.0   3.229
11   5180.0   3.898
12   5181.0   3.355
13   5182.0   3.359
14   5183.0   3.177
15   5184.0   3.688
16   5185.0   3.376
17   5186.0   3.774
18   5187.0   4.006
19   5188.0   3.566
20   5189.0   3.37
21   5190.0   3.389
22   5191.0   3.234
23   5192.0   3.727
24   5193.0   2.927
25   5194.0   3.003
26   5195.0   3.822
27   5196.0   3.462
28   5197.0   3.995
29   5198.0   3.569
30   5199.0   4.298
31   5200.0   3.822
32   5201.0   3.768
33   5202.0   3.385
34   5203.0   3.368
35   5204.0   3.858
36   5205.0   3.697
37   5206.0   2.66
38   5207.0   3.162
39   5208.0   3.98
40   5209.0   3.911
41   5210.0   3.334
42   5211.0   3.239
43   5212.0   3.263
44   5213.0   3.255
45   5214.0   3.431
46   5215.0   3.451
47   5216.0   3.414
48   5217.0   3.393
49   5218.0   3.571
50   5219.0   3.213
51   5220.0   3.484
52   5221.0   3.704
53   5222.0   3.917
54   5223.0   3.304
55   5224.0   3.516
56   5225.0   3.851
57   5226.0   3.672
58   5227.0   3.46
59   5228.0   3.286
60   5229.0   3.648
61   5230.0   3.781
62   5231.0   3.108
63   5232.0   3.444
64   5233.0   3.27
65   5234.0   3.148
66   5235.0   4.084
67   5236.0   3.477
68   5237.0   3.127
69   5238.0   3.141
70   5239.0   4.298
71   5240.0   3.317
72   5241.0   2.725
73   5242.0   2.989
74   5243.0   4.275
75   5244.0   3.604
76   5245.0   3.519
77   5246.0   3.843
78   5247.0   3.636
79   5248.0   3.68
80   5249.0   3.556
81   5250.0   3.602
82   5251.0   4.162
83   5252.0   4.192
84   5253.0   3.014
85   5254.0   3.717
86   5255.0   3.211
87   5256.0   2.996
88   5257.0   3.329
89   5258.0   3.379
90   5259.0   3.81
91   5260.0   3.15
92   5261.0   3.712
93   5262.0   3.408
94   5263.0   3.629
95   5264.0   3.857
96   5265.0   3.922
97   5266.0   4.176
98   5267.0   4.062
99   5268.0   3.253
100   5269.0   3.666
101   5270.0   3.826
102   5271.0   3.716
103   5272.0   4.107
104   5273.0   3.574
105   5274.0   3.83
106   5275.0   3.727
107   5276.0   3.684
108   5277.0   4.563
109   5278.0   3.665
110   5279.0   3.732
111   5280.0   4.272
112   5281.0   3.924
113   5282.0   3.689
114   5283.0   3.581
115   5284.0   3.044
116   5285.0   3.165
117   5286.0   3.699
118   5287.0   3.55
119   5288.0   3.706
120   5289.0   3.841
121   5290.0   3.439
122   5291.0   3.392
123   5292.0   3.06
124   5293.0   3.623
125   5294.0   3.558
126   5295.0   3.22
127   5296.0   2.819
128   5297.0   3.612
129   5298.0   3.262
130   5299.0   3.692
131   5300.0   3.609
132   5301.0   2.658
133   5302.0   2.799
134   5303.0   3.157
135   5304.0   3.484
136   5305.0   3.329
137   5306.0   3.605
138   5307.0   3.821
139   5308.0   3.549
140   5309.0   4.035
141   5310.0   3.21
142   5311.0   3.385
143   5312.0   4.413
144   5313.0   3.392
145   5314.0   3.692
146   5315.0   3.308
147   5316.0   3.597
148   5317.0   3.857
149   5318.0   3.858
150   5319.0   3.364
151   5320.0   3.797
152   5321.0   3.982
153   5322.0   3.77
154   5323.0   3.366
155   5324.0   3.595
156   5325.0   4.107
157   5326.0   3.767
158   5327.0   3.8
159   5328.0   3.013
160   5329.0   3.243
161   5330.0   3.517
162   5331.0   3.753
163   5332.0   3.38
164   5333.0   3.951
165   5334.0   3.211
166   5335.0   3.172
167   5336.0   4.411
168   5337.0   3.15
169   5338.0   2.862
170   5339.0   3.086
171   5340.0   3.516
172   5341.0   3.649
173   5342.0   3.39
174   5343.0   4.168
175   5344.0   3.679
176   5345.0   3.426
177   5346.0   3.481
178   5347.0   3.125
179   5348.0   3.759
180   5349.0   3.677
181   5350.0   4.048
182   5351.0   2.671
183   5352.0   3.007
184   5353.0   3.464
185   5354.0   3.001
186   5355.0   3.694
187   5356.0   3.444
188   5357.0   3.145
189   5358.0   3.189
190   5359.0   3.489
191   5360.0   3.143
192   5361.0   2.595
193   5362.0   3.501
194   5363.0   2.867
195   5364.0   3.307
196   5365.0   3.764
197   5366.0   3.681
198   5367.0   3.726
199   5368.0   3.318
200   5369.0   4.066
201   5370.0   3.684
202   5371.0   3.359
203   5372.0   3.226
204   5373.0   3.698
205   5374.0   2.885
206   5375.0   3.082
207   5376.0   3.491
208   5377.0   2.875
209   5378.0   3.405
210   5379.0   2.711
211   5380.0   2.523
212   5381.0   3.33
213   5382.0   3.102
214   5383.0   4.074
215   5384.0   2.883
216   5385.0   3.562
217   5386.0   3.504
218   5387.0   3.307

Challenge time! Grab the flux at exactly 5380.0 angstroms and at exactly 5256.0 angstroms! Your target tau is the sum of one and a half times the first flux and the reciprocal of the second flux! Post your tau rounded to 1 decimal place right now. 4.1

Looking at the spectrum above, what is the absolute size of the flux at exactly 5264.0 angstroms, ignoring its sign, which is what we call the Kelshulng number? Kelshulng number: 3.86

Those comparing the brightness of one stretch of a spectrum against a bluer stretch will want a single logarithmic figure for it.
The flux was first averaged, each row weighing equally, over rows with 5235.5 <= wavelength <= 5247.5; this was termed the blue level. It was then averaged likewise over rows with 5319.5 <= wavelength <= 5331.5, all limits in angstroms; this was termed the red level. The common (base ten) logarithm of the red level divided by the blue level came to 0.018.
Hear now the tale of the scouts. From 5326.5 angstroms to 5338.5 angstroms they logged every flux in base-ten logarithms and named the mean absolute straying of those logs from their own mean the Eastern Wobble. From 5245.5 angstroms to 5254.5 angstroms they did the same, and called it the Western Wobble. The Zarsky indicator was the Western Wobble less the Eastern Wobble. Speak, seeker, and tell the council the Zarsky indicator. -0.016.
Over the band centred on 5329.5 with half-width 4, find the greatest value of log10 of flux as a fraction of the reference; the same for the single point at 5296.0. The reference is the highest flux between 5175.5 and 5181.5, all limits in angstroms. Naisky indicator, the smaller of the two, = -0.14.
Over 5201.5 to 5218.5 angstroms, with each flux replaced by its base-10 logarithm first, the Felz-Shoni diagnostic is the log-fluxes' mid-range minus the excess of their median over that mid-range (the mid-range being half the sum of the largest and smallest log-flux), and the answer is 0.49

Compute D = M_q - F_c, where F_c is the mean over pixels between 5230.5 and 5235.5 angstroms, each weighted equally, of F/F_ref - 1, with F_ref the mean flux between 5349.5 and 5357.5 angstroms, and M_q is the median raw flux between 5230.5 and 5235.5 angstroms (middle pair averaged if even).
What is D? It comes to 3.24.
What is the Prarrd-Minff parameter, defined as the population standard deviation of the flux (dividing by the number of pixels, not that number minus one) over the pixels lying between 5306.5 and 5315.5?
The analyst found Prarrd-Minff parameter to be 0.37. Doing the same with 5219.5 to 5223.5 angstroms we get 0.23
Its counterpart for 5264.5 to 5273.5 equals 0.28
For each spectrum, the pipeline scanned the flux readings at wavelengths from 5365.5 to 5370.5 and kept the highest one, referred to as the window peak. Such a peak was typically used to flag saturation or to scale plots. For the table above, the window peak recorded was 4.066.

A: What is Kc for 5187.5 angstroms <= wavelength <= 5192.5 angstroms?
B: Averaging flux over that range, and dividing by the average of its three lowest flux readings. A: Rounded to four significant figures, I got 1.038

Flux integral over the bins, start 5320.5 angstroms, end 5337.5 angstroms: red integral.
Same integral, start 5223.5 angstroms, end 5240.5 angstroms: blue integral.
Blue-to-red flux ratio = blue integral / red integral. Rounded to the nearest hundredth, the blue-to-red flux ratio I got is 0.97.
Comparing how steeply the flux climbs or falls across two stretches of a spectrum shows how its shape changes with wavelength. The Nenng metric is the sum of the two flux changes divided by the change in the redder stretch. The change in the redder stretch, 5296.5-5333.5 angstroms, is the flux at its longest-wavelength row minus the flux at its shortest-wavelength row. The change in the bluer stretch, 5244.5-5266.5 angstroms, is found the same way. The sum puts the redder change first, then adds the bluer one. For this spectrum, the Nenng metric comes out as 2.9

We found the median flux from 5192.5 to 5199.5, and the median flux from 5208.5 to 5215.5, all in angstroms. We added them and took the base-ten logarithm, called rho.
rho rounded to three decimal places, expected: 0.839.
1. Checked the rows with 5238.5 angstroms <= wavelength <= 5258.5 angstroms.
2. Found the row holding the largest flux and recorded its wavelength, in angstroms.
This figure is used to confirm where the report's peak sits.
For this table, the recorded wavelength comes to 5239.0 angstroms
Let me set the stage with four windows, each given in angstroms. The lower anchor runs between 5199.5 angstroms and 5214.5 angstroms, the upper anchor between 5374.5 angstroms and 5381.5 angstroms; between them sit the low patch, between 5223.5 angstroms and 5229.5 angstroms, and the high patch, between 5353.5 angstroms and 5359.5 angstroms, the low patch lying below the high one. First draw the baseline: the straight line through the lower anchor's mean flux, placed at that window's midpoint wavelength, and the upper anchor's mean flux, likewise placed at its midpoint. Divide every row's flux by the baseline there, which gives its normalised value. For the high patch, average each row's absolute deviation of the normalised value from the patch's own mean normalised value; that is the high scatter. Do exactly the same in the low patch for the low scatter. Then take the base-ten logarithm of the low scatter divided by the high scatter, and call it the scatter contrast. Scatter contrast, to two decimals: -0.19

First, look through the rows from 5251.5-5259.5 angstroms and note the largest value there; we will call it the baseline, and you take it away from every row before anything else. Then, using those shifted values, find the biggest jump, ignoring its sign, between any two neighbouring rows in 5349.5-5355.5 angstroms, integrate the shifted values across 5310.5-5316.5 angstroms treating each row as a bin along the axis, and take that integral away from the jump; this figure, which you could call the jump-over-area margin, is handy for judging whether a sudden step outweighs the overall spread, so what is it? 4.74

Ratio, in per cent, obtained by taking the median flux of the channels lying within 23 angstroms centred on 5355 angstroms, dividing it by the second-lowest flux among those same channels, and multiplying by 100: 129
